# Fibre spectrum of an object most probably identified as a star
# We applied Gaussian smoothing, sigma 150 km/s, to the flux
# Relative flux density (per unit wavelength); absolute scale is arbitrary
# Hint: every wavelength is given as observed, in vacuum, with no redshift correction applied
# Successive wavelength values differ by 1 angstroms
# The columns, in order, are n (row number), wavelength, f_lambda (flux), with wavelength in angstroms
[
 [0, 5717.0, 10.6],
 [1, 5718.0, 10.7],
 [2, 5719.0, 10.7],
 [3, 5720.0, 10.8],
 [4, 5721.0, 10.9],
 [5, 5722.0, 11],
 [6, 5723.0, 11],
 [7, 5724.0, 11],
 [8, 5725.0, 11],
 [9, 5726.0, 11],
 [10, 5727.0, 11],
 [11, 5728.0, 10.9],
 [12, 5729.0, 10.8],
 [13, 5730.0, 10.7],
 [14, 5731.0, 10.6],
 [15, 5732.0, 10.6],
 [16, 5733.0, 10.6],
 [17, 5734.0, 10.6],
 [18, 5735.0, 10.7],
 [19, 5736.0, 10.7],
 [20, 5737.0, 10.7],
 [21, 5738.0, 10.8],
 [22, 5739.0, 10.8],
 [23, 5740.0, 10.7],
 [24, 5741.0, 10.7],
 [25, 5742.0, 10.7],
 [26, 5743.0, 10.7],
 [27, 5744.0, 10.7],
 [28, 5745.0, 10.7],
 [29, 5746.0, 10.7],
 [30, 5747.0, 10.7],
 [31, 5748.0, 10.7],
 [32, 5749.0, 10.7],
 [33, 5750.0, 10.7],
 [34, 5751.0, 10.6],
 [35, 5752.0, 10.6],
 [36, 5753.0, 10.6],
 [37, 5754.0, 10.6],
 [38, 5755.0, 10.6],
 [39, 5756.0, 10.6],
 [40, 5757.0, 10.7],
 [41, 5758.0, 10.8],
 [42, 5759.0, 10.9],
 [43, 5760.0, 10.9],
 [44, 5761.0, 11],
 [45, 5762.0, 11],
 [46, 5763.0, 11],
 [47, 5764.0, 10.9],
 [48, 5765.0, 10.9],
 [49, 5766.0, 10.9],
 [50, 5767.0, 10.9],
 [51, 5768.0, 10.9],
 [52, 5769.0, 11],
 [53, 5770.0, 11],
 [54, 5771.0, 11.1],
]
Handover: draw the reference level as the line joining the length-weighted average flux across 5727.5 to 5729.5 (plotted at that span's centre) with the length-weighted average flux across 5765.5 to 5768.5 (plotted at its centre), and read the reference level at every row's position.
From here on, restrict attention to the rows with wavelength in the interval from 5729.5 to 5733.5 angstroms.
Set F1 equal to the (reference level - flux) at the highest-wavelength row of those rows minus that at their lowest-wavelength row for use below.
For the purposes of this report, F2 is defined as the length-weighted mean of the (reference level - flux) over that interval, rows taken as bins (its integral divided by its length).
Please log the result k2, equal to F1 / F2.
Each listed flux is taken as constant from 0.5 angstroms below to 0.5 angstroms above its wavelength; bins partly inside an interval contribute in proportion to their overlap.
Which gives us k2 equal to 0.5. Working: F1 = 0.10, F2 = 0.23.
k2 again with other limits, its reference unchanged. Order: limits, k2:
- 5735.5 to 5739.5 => -0.9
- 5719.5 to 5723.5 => 2.3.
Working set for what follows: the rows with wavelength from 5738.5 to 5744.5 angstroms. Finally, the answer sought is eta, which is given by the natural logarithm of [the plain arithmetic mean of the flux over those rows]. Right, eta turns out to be 2.37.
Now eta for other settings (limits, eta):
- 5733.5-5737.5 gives 2.37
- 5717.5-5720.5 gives 2.37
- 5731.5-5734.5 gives 2.36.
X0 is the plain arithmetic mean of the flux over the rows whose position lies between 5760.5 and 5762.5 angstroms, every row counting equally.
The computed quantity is 11.0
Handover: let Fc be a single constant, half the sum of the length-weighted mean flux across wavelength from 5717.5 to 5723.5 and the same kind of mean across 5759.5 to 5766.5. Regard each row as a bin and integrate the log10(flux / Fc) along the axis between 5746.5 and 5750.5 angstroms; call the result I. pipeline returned -0.032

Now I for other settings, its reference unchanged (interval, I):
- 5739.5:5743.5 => -0.032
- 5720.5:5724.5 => 0.012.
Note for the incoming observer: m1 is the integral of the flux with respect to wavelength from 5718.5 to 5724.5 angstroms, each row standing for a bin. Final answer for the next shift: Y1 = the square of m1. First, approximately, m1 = 65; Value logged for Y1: 4277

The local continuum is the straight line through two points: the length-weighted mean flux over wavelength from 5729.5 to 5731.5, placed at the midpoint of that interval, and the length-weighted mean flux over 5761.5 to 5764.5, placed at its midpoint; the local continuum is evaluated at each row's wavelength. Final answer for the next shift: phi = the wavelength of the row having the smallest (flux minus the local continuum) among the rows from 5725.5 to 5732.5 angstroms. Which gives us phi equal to 5732.0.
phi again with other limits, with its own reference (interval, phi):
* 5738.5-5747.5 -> 5747.0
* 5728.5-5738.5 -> 5734.0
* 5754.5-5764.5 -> 5756.0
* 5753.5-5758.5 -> 5756.0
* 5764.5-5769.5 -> 5768.0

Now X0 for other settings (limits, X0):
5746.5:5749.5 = 10.7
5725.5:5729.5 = 10.9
